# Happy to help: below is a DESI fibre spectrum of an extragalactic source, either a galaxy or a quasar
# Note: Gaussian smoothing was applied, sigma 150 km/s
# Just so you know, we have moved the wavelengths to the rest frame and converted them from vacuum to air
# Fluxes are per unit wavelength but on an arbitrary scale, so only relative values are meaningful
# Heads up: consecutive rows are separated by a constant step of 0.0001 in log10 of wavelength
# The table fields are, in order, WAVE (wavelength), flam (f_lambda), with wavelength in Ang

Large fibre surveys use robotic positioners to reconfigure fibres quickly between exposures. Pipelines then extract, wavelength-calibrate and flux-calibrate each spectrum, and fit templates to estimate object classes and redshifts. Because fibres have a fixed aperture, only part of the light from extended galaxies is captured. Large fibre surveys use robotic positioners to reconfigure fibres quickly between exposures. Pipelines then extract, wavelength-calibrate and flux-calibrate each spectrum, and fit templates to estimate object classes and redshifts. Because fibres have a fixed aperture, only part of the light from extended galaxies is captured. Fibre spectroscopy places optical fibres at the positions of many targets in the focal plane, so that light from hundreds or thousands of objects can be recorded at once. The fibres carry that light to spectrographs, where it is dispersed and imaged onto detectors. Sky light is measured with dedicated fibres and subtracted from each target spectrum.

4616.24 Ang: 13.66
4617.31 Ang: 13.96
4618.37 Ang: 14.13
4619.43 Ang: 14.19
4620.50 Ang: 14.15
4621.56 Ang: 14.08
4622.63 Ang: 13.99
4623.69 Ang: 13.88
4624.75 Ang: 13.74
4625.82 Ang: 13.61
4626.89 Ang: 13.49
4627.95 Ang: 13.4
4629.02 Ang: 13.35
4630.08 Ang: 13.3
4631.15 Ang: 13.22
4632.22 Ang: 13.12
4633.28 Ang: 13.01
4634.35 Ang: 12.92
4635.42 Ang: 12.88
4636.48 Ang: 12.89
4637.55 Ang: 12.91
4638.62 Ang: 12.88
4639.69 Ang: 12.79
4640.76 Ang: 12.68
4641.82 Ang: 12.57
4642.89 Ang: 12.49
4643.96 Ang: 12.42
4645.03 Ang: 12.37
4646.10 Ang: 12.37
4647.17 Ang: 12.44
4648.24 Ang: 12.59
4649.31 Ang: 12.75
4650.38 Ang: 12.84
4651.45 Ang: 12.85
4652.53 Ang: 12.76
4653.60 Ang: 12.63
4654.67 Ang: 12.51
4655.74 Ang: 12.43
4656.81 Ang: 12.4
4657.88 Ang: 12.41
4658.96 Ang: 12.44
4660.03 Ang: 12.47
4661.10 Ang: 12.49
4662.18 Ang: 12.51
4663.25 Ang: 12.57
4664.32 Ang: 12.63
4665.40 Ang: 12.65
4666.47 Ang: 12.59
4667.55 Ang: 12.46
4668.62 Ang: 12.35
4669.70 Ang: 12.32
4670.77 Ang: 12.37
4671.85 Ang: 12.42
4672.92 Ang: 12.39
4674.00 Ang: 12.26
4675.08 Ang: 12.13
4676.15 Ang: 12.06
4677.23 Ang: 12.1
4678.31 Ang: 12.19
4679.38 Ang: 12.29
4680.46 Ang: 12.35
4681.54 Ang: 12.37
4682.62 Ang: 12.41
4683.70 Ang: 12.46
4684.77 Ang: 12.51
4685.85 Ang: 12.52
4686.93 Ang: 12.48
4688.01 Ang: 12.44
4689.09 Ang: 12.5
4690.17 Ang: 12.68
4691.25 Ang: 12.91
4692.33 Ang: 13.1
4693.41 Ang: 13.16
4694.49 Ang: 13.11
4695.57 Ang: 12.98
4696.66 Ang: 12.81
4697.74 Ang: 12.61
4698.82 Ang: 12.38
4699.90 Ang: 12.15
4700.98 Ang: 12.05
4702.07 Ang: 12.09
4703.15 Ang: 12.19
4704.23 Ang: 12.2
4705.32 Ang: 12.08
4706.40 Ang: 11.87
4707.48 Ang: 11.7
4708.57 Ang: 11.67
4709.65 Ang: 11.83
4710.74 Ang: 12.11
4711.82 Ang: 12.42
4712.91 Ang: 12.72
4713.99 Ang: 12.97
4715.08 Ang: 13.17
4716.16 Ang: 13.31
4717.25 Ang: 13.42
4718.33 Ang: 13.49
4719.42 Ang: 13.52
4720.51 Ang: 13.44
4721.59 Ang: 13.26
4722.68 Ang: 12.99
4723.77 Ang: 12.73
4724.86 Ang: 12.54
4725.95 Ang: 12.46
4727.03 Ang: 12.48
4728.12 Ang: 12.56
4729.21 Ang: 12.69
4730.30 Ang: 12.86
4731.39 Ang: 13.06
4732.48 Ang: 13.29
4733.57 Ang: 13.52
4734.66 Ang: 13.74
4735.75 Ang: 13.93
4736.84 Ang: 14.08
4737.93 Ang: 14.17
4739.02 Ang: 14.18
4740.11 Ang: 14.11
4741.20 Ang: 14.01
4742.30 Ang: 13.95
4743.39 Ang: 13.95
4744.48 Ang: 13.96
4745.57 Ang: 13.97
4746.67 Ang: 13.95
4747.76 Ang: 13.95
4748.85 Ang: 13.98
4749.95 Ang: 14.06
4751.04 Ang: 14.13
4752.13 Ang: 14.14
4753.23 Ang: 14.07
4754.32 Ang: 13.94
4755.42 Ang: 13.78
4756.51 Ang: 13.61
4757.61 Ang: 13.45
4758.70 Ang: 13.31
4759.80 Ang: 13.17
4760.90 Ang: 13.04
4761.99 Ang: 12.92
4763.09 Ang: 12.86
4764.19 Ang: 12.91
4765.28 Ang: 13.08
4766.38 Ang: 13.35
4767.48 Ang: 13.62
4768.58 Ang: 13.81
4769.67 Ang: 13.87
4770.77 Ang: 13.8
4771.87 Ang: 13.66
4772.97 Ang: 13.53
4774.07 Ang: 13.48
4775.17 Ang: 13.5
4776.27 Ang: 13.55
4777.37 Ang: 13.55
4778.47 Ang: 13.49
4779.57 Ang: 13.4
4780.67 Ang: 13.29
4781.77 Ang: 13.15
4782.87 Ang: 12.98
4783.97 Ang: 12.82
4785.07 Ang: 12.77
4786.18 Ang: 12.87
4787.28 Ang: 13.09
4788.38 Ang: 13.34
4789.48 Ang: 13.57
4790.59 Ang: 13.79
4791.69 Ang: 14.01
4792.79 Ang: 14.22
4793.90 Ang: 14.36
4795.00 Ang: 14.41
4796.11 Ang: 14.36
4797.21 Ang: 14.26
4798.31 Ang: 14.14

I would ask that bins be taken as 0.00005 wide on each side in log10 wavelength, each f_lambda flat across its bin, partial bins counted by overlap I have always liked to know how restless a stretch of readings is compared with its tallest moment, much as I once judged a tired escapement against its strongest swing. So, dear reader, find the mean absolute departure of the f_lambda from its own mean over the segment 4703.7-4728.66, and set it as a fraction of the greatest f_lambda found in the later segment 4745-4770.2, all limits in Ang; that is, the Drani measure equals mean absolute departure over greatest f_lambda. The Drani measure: 0.036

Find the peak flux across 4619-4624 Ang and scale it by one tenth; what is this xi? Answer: 1.42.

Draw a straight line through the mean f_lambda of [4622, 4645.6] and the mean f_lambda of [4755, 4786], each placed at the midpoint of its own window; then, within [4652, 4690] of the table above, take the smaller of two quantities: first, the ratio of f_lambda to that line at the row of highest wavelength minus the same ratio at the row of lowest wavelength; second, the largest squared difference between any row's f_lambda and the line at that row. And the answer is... -0.025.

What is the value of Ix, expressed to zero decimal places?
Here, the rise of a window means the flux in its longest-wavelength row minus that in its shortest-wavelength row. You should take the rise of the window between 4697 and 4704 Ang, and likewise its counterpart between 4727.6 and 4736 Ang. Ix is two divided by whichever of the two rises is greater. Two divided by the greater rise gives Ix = 1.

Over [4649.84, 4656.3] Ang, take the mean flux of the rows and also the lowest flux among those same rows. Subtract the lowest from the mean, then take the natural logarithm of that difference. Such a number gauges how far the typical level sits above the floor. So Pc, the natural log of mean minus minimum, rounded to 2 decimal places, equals -1.43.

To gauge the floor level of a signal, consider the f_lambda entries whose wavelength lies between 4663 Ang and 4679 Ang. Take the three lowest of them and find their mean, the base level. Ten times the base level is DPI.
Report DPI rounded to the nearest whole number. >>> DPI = 121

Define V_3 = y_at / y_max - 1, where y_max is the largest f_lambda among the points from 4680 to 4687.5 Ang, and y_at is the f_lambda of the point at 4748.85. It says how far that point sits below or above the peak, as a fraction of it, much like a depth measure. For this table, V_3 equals 0.12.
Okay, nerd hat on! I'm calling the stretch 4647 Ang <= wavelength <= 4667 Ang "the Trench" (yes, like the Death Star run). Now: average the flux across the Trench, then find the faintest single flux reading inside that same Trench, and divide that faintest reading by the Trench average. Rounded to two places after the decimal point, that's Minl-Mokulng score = 0.99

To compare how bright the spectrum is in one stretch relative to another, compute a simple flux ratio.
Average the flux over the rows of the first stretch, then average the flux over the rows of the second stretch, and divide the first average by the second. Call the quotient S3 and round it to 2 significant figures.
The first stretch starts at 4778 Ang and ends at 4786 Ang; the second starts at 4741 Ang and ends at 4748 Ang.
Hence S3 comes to 0.94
